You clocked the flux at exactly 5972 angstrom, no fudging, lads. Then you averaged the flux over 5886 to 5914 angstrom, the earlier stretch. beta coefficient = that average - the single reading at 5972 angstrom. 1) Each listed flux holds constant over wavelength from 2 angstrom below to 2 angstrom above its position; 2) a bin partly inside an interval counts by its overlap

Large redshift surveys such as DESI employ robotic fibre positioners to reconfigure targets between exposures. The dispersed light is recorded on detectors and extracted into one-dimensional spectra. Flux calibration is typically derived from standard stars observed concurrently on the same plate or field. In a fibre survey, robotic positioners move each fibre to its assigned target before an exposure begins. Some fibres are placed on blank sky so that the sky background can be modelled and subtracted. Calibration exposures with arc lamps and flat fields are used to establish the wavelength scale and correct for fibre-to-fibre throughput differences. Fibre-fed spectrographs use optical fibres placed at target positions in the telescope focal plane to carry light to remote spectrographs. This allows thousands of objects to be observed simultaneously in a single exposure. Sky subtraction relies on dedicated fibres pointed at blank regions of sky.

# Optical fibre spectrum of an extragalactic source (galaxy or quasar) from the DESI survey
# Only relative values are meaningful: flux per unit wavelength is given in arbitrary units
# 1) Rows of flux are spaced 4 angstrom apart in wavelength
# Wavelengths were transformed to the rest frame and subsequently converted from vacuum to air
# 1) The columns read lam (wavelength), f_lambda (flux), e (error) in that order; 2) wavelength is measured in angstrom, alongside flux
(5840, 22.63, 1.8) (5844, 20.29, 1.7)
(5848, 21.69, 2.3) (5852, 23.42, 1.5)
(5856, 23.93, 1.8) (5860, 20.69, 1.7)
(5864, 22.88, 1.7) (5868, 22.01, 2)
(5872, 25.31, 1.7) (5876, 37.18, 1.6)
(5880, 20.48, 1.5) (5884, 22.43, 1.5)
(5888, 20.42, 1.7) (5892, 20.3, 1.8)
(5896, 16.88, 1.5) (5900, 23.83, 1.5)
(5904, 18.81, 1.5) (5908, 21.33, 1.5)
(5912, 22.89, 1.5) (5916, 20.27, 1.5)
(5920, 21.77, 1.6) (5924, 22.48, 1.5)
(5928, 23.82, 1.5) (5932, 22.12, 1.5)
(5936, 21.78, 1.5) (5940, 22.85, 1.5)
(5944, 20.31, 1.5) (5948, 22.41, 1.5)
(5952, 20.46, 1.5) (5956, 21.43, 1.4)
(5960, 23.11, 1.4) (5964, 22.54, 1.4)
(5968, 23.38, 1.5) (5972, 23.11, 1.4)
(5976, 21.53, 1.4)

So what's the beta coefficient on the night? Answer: -2.5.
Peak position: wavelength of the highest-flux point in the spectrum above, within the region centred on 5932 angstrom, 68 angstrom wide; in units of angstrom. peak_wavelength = 5900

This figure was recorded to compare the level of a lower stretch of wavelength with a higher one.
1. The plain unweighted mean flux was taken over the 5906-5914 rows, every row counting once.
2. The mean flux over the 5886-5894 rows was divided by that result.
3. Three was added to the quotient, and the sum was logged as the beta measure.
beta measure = 3.92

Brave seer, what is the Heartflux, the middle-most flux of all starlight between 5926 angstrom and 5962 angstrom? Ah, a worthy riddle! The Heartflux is 22.1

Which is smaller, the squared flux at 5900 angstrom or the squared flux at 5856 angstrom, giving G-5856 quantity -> 568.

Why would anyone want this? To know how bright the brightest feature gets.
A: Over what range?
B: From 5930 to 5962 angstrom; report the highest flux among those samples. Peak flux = 23.11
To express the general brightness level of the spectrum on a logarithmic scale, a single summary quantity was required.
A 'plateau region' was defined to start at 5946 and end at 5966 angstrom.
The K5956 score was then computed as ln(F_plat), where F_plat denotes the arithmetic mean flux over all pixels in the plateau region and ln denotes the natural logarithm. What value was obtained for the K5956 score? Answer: 3.09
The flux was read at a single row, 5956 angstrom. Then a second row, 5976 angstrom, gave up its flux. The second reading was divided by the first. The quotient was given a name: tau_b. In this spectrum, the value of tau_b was 1.00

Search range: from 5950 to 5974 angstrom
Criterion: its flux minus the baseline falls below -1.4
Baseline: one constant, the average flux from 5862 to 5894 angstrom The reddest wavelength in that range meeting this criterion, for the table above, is 5956 angstrom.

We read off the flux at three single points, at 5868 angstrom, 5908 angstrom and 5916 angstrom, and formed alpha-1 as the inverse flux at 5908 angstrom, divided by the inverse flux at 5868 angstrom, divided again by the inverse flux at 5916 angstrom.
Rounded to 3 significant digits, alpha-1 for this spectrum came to 20.9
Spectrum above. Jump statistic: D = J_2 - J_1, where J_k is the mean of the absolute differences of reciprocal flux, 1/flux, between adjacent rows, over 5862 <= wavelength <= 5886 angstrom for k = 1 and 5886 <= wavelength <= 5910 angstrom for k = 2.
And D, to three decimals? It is 0.000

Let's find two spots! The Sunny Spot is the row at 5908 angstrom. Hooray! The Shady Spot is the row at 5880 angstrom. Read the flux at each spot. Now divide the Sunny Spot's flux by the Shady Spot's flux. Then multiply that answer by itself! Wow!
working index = 1.08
